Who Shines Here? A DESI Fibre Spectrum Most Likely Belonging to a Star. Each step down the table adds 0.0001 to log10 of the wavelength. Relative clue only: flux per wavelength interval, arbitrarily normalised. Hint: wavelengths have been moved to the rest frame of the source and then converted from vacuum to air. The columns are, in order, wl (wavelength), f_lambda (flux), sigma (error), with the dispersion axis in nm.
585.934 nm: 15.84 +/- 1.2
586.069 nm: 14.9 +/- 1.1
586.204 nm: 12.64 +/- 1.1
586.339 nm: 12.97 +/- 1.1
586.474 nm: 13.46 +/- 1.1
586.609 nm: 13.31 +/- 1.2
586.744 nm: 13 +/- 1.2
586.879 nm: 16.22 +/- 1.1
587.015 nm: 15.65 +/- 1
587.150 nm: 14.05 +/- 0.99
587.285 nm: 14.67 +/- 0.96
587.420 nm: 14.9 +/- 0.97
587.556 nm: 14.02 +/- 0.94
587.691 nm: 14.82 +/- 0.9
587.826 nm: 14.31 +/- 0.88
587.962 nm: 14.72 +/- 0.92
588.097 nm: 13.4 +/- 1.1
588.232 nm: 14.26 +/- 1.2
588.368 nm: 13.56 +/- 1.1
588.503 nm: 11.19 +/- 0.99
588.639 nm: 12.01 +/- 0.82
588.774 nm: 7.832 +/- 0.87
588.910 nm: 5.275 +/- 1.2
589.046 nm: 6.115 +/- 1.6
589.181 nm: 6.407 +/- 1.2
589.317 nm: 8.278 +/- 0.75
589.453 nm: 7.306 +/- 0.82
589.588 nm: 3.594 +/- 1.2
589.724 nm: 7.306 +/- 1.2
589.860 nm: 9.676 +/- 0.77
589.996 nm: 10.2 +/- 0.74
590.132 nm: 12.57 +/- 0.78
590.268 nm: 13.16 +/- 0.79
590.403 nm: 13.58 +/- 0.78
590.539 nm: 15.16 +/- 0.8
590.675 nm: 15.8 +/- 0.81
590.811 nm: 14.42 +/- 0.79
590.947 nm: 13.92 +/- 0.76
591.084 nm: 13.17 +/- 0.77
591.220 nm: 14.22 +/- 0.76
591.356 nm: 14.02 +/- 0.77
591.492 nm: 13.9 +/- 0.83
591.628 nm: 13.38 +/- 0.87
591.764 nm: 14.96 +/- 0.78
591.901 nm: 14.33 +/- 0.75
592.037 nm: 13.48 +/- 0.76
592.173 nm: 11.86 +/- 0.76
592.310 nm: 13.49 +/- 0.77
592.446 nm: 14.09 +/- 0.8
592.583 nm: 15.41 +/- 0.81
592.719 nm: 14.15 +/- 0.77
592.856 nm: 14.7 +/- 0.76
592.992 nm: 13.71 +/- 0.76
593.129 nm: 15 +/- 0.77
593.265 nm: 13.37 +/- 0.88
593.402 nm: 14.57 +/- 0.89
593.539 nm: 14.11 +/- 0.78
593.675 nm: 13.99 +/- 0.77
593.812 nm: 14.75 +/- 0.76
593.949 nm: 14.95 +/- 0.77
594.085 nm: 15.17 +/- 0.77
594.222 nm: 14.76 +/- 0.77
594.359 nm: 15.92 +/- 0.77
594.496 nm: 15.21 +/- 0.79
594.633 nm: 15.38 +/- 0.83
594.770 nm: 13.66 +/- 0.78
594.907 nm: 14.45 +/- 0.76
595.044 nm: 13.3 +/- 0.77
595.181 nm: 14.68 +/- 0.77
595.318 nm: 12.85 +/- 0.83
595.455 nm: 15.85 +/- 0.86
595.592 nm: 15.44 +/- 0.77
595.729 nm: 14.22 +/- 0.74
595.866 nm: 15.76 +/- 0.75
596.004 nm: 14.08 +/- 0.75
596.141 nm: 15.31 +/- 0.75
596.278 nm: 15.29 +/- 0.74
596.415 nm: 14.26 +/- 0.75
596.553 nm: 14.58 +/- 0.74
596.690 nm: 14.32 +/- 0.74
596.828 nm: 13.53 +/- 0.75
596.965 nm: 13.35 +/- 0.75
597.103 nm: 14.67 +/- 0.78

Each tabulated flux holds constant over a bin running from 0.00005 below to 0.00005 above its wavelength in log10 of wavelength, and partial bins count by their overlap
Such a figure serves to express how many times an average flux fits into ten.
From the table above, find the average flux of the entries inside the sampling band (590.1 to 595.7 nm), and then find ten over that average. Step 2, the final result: 0.70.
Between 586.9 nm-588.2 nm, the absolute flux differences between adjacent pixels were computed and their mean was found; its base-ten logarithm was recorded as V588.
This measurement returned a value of -0.1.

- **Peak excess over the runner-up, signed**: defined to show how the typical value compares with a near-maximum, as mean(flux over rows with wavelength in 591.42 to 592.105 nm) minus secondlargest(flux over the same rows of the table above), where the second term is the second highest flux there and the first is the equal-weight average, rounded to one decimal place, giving -0.3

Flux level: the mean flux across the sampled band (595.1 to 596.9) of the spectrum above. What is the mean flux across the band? 14.6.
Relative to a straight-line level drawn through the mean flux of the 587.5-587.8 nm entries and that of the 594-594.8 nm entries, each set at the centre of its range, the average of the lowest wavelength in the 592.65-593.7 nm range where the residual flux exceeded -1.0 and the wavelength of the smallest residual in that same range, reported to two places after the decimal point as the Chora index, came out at 592.99 nm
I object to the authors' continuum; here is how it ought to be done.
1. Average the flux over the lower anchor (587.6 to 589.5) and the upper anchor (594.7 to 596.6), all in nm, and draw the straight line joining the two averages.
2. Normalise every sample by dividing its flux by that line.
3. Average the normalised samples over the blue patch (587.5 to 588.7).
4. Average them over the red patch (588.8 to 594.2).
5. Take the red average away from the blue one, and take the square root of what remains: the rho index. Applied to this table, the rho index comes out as 0.54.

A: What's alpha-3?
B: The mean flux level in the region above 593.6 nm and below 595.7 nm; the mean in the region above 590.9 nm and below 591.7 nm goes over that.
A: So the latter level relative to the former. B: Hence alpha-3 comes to 0.94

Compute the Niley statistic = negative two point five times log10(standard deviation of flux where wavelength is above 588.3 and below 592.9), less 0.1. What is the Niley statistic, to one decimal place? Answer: -1.4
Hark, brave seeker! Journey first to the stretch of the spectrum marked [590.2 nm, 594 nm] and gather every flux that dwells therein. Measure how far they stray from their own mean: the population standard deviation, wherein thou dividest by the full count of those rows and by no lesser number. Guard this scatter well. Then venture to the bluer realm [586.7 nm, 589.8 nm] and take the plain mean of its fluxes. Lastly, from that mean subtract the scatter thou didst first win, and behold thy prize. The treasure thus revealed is 10.6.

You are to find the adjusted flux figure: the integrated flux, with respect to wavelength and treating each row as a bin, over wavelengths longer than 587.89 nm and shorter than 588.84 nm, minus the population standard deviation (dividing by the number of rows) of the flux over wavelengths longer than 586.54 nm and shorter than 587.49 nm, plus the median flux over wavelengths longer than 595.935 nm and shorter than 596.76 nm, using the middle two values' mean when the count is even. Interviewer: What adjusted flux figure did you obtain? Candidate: 25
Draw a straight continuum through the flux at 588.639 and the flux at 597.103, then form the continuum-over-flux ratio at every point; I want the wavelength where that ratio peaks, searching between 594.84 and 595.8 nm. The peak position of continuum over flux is 595.318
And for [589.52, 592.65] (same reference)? 589.588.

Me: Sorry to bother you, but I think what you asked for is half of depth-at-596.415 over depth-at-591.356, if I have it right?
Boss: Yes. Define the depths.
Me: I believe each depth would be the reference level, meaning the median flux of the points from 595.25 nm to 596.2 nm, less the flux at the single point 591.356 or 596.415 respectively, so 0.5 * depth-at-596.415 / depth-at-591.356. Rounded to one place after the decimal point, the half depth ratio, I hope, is 0.4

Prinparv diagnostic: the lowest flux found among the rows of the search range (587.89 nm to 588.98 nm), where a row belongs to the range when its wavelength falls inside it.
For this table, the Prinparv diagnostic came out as 5.275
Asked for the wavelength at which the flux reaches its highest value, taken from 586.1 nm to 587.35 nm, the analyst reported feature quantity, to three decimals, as 586.879 nm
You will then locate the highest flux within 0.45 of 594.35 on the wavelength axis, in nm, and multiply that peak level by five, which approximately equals 79.6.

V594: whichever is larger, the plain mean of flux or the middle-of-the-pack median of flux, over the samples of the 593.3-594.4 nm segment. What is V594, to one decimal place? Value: 14.8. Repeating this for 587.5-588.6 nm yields 14.1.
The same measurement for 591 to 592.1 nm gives 14.0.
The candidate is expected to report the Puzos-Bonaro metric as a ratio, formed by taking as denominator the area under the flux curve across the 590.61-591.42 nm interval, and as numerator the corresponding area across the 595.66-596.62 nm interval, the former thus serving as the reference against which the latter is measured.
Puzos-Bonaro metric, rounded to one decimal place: 1.2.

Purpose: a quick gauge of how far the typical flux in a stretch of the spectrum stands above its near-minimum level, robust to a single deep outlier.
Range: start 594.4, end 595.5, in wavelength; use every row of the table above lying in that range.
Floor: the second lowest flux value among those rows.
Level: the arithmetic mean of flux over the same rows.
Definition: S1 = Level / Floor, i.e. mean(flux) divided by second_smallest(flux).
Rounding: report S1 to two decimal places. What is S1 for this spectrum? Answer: 1.08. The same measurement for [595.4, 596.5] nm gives 1.06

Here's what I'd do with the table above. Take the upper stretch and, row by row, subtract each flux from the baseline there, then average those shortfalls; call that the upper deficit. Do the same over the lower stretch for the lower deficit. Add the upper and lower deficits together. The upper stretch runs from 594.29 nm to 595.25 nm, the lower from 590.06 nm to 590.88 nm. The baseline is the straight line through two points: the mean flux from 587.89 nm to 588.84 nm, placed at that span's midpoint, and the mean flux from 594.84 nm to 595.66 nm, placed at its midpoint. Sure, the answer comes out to -1.4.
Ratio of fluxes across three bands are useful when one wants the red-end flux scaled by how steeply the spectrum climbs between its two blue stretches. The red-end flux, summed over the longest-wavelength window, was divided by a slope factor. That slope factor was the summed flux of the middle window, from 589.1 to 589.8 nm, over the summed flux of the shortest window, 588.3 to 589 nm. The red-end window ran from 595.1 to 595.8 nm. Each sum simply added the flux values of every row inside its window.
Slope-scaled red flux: 111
